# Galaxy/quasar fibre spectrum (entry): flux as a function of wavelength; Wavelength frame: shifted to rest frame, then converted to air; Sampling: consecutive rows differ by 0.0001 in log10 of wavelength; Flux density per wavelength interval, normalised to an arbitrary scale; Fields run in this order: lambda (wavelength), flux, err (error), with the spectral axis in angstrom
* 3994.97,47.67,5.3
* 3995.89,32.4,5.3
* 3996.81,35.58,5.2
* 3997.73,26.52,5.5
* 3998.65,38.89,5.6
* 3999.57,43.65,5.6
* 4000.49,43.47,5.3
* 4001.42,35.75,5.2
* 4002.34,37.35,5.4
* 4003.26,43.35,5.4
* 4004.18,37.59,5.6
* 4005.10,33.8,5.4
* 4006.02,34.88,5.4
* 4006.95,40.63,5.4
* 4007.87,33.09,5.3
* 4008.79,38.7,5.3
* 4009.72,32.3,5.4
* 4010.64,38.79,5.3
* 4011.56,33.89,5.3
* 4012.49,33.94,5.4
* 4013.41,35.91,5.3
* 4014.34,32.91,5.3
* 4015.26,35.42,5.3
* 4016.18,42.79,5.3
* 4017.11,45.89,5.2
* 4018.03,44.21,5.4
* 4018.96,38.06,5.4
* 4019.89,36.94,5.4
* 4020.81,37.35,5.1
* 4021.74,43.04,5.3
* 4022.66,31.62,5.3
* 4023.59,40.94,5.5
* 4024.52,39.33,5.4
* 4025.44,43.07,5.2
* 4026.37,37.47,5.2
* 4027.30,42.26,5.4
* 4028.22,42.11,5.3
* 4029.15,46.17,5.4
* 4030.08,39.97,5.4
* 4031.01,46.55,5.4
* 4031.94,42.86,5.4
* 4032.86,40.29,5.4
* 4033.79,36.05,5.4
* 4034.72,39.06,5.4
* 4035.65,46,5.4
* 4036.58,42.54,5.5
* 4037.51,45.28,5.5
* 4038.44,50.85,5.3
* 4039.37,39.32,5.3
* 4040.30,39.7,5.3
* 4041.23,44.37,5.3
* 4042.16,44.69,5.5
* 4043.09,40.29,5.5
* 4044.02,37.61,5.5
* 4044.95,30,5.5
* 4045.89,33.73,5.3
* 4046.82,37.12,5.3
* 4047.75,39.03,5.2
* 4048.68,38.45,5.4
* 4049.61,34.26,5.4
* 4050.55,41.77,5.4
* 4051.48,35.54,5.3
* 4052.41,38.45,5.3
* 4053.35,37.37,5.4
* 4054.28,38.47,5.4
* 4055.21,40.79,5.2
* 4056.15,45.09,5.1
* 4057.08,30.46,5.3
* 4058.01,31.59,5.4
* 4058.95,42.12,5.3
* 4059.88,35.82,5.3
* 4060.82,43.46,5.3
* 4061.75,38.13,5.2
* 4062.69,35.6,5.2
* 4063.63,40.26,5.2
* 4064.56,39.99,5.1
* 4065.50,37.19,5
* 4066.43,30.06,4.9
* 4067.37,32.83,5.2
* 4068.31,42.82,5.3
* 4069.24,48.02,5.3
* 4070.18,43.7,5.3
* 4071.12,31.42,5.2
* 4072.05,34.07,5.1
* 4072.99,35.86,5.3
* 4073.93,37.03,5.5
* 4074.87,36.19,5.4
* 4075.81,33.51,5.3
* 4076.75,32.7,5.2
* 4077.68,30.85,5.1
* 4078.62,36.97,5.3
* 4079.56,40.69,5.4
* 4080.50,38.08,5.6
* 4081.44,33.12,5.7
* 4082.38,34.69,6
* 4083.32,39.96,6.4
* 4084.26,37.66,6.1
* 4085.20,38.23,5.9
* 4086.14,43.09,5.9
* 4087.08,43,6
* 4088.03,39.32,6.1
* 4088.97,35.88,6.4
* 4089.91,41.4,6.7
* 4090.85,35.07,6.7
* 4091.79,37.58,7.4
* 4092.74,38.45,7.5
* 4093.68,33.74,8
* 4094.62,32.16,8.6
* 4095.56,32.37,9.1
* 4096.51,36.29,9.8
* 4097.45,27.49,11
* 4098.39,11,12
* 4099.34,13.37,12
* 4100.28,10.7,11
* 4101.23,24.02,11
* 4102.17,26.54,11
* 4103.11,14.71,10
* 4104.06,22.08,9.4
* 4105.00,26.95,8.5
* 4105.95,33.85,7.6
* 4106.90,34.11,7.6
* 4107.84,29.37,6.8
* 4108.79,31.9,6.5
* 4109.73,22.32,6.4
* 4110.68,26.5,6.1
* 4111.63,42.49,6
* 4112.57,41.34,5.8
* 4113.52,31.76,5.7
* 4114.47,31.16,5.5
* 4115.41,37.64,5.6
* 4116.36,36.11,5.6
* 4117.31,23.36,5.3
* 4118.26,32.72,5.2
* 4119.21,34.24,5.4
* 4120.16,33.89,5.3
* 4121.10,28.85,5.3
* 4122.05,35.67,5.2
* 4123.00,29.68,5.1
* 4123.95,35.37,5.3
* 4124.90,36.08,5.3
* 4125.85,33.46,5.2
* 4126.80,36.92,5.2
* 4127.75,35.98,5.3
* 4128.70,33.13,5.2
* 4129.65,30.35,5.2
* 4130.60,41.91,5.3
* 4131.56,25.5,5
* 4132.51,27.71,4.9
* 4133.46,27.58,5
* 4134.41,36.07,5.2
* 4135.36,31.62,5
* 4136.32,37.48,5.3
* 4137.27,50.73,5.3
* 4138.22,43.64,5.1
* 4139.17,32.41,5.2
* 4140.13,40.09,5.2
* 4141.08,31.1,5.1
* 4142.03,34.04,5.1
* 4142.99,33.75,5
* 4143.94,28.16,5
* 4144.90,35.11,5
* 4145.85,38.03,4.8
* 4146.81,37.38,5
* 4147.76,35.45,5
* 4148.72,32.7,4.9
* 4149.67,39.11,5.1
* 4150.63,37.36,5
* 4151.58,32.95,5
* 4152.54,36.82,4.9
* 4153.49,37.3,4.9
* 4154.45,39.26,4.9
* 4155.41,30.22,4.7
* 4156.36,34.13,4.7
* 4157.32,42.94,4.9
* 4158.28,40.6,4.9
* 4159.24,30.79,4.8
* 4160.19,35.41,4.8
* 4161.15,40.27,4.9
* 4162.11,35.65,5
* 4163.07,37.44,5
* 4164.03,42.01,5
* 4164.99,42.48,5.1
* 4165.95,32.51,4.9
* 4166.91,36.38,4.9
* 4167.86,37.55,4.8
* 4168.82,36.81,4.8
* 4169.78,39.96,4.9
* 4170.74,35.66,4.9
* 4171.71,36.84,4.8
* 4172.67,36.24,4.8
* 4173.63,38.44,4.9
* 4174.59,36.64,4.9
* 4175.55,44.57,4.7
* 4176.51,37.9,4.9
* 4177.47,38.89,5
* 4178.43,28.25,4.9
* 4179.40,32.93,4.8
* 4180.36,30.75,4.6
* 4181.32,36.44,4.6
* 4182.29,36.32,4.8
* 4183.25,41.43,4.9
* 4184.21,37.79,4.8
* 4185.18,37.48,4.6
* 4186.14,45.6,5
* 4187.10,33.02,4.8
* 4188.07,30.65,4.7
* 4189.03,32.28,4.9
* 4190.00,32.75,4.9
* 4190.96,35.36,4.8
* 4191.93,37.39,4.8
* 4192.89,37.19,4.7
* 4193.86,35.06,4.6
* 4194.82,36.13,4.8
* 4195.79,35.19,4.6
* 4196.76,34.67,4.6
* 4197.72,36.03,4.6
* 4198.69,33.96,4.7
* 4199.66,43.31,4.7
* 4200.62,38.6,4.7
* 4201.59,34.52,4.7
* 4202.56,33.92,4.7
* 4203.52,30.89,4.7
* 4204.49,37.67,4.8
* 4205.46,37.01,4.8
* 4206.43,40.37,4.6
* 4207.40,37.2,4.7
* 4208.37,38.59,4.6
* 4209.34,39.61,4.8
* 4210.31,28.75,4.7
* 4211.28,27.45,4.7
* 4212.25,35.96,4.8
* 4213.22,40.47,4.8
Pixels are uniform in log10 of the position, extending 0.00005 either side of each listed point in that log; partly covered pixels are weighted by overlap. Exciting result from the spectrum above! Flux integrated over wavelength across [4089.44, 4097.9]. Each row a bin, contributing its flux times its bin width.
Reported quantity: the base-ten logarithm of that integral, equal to 2.47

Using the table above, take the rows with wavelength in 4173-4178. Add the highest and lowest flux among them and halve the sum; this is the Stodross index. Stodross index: 40.6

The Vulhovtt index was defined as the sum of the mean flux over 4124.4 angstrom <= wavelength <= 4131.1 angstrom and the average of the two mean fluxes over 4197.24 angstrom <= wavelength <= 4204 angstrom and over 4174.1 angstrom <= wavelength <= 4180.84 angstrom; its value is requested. 71.2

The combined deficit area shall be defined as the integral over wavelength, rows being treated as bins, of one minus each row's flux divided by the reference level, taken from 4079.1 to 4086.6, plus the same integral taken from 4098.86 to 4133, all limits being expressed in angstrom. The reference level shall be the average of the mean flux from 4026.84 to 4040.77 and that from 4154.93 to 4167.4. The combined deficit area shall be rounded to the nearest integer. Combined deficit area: 8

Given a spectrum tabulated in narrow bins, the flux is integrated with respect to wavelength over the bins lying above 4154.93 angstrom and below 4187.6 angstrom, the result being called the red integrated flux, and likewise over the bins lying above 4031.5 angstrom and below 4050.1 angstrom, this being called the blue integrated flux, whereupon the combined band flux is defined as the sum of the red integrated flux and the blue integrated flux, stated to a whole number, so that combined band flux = 1956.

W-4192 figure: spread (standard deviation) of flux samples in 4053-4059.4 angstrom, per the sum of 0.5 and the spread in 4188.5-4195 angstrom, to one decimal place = 2.1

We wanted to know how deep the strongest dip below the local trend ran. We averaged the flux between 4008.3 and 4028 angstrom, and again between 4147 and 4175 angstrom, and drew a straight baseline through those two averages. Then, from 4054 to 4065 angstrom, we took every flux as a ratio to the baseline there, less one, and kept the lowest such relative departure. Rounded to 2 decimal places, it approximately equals -0.20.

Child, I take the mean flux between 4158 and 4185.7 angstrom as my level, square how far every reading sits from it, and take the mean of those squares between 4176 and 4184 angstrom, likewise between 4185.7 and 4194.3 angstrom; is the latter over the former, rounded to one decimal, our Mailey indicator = 1.0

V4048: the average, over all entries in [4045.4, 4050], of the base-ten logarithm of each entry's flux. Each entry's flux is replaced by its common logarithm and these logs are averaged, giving 1.56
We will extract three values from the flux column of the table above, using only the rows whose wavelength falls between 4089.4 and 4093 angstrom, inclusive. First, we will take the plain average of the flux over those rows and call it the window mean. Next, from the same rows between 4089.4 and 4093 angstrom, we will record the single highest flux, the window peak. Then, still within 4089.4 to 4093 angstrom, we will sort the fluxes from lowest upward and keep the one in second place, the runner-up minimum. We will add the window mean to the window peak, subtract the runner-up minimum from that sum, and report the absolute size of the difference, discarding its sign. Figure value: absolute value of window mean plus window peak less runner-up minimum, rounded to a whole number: 42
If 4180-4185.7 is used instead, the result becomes 42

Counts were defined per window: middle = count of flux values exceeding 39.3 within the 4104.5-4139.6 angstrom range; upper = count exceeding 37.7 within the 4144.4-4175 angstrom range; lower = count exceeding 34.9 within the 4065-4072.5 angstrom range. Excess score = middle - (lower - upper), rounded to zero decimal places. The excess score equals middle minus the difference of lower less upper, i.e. 11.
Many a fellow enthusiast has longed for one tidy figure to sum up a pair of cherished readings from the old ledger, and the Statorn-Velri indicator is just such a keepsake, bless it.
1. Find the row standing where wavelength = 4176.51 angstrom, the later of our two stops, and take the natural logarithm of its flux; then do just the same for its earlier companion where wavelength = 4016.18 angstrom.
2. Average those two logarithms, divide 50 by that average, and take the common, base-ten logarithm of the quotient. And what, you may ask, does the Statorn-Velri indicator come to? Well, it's 1.13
